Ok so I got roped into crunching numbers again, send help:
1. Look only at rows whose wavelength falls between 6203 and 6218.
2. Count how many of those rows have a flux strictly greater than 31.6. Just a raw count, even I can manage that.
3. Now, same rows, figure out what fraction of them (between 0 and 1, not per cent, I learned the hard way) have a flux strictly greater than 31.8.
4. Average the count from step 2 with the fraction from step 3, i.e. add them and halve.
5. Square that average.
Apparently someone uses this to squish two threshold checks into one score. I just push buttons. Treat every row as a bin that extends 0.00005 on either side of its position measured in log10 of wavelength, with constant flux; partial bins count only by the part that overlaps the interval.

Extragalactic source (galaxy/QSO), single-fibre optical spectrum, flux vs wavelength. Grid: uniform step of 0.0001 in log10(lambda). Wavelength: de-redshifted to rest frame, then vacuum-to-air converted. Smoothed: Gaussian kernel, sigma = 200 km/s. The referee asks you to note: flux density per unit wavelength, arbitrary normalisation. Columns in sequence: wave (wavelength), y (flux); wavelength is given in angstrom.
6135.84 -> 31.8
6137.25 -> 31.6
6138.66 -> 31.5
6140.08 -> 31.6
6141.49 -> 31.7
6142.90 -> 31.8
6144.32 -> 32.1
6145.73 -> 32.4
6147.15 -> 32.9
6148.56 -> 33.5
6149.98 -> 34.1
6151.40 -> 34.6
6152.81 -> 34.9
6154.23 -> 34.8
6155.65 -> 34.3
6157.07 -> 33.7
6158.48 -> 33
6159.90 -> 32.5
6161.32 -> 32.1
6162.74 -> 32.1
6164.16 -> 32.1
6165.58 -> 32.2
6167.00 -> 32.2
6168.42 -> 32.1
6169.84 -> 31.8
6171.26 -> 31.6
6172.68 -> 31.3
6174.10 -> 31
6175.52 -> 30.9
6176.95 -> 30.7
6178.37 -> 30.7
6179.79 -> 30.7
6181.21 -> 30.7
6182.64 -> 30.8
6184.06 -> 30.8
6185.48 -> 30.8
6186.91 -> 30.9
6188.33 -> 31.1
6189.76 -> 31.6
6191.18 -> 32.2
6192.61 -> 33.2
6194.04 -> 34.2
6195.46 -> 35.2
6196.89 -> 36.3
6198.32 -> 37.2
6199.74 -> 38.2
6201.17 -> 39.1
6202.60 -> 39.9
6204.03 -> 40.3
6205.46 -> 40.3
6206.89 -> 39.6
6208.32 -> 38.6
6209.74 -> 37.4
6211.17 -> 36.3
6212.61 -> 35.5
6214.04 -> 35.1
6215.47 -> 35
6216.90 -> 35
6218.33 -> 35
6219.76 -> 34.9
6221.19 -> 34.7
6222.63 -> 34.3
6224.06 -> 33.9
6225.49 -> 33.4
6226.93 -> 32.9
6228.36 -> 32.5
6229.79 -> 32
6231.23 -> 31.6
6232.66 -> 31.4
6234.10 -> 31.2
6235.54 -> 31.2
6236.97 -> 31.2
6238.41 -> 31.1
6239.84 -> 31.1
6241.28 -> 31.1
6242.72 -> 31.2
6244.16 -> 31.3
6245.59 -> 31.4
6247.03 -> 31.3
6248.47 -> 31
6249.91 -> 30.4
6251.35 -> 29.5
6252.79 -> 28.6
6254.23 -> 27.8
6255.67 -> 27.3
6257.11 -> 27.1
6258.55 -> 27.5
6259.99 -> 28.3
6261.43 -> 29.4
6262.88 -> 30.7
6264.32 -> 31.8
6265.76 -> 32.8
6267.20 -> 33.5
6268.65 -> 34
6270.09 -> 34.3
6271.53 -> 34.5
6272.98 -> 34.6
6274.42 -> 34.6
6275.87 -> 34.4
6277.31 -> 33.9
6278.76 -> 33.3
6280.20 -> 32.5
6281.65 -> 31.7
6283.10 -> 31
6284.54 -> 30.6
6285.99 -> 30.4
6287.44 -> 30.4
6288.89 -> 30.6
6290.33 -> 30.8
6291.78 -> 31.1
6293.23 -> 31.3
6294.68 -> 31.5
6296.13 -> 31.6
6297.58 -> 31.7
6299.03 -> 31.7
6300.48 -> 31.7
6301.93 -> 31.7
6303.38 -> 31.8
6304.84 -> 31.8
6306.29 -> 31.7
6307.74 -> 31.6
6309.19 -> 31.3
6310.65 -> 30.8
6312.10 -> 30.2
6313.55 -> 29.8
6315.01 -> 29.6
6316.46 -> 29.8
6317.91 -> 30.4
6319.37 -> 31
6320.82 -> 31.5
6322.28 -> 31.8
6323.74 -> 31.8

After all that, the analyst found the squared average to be 30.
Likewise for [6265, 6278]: 25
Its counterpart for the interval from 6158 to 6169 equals 20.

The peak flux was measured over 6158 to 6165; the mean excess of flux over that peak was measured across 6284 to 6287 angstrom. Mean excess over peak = -2.5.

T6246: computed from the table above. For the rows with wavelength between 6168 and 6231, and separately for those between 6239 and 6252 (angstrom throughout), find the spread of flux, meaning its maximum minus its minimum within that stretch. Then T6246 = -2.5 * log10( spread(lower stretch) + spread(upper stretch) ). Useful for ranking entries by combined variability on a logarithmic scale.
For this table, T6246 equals -2.7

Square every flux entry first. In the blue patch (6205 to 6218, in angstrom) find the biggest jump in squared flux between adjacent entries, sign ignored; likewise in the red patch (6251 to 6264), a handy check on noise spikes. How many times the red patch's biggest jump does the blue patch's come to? 1.2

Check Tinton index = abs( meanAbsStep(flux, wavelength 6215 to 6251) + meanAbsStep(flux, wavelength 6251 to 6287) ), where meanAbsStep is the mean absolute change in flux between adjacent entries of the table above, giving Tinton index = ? 0.80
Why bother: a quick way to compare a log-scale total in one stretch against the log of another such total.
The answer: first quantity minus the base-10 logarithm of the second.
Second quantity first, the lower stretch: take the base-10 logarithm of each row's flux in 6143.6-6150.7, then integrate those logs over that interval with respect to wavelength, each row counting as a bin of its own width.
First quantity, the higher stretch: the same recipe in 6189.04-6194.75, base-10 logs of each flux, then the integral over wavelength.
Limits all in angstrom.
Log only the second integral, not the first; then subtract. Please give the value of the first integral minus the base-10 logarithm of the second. 7.6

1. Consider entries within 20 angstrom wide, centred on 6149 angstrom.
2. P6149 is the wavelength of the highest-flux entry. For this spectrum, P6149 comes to 6152.81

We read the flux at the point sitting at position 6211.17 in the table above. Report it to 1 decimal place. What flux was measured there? 36.3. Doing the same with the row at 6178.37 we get 30.7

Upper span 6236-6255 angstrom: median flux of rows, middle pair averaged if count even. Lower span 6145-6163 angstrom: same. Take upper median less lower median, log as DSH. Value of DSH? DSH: -2.4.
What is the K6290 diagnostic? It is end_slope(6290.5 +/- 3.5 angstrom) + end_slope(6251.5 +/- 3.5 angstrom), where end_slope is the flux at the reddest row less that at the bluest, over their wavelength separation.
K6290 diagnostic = -0.4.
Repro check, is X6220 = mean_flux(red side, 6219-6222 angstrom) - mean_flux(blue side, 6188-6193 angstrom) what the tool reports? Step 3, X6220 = 2.8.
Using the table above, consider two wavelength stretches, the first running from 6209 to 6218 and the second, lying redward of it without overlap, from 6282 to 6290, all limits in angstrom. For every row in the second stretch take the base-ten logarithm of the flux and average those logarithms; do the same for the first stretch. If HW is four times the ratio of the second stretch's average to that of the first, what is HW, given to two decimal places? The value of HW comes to 3.83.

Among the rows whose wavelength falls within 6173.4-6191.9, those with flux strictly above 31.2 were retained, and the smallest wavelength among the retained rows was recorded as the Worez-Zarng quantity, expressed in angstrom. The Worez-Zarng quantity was 6189.76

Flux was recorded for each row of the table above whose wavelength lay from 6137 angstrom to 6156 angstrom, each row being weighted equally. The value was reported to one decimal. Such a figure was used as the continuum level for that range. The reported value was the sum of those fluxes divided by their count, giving 33.0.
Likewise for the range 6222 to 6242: 32.1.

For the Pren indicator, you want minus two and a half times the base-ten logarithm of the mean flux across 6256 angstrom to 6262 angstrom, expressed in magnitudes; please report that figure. -3.62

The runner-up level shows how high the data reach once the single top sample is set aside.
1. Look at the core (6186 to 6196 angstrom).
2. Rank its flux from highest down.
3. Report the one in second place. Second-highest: 34.2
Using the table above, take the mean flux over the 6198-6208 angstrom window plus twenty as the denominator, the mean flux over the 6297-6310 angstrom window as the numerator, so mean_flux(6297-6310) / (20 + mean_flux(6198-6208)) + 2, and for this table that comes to 2.53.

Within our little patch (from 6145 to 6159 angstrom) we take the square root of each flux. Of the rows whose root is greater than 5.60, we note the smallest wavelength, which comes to 6145.73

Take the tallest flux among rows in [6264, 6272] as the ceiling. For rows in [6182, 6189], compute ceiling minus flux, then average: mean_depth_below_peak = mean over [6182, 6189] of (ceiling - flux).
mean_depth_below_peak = 3.6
